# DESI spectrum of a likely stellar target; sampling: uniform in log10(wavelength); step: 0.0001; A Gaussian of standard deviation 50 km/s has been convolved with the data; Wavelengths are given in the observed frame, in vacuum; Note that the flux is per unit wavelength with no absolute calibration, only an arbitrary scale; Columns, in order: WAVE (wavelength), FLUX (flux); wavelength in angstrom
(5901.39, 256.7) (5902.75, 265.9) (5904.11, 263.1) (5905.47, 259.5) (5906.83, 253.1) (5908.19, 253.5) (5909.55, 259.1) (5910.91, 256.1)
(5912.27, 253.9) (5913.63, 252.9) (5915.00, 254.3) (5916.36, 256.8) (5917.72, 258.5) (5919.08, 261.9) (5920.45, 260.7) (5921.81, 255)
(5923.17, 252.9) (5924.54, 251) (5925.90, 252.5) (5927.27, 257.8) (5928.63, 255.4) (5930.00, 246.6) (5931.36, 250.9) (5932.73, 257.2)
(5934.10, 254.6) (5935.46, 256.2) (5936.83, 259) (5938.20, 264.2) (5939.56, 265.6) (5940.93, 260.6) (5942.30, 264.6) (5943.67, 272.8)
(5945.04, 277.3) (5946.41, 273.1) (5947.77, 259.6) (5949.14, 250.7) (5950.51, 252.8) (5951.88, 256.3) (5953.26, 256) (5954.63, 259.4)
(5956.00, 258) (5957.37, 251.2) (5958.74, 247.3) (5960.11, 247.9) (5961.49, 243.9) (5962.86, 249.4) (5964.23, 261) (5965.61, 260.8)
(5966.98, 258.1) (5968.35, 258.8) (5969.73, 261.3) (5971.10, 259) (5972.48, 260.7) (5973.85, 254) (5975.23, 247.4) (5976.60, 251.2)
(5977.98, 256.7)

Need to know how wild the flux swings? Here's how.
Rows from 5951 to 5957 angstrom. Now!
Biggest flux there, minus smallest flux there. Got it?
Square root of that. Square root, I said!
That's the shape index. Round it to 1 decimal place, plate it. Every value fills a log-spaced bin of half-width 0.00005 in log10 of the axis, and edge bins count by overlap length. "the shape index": 1.8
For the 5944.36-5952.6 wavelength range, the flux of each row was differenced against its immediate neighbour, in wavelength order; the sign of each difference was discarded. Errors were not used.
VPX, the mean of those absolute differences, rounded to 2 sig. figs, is 6.4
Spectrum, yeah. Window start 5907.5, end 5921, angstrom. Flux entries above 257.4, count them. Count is 4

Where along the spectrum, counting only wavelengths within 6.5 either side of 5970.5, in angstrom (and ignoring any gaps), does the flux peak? 5969.73 angstrom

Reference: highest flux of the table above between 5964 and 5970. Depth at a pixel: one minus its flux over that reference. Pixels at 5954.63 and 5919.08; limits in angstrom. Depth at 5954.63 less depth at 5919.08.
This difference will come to 0.010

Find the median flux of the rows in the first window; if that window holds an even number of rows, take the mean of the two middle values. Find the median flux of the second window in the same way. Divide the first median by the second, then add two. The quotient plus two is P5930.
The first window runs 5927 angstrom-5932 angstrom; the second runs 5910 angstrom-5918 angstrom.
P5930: 2.99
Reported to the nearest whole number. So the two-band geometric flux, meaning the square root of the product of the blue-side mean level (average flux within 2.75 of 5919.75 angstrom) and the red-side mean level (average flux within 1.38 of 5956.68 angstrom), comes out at 257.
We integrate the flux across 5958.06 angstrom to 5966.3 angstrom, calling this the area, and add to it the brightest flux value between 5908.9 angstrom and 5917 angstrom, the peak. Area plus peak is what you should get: 2333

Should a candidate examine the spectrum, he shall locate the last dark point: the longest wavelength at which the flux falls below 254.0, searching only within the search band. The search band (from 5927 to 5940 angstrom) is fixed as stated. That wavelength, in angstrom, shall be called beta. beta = 5931.36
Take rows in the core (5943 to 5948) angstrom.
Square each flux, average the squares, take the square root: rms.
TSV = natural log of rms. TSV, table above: 5.60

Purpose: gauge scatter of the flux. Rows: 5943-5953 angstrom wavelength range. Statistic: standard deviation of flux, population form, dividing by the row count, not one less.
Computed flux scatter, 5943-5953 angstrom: 10.1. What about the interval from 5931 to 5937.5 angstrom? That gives 2.7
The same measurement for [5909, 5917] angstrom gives 2.1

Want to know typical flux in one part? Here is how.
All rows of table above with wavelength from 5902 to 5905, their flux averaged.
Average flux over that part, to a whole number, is 264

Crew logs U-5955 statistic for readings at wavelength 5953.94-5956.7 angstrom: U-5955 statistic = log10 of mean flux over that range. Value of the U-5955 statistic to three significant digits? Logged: 2.41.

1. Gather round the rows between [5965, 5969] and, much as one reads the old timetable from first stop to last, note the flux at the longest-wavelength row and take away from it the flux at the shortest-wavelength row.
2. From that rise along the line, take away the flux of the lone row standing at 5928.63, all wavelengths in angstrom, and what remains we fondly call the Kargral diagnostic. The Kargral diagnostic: -257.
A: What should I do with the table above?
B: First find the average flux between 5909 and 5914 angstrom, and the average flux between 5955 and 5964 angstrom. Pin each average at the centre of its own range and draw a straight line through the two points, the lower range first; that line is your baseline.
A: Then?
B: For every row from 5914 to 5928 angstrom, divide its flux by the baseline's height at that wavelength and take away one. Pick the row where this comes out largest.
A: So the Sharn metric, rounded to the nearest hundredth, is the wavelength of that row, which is 5919.08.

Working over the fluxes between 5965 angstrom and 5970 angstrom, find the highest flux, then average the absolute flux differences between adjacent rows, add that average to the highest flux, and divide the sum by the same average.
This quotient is 134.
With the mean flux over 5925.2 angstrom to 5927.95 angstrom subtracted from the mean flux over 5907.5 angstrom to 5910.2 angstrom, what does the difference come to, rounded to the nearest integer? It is 1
